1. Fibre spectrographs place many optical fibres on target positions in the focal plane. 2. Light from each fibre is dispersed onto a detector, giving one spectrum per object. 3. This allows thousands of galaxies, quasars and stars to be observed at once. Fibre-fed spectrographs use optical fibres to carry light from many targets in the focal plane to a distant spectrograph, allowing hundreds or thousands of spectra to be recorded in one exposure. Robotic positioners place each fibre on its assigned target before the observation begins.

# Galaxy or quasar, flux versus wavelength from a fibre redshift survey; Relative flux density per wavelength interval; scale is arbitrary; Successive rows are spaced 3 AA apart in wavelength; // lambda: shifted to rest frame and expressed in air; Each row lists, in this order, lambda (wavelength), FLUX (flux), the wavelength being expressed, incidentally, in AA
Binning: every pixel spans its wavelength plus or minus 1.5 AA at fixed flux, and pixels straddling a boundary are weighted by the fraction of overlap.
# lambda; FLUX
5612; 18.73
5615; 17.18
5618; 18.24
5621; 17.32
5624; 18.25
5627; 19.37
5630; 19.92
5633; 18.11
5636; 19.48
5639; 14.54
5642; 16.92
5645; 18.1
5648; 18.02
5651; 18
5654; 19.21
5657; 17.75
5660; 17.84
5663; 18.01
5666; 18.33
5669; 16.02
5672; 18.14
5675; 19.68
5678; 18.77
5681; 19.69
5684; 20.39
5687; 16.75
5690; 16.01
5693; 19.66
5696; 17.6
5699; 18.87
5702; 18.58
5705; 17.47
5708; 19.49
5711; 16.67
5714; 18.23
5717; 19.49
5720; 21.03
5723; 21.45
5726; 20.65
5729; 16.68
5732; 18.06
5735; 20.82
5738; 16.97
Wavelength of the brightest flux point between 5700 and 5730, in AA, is 5723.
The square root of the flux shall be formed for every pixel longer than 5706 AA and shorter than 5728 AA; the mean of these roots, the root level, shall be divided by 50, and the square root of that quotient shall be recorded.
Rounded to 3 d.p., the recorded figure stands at 0.297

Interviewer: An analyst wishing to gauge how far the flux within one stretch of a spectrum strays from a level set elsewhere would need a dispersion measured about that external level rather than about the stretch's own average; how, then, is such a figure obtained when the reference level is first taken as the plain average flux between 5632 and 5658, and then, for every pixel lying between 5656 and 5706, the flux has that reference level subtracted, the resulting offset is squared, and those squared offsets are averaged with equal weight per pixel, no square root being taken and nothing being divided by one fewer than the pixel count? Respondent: 1.7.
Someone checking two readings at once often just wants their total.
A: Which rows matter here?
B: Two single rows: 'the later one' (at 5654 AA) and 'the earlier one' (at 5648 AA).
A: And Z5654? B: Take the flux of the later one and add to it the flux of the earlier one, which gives 37.2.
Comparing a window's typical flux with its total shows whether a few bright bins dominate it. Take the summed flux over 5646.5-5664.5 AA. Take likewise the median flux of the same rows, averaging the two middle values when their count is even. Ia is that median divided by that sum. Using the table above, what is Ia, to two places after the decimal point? 0.17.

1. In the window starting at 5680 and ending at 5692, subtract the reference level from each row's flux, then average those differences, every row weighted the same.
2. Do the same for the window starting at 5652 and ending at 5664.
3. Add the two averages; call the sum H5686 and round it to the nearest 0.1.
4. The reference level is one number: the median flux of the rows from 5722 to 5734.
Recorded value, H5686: -2.3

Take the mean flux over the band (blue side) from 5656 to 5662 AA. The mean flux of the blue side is 17.8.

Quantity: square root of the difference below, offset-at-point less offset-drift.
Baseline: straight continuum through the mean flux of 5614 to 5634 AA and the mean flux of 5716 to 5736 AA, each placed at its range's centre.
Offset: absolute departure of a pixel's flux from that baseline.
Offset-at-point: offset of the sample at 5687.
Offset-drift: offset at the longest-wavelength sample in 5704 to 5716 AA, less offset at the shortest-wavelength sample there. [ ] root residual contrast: 1.76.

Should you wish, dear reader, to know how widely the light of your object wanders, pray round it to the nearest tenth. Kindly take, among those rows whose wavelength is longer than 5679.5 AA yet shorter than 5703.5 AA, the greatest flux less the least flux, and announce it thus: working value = 4.4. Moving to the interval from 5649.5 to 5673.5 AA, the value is 3.2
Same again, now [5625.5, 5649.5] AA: 5.4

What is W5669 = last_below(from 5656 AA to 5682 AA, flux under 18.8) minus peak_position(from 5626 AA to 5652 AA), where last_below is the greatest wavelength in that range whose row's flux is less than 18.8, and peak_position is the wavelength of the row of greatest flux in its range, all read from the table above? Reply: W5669 48 AA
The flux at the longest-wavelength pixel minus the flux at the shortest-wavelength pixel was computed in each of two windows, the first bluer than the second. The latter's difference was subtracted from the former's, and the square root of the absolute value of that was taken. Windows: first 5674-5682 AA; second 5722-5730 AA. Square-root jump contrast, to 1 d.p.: 2.2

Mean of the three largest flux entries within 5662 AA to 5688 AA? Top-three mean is 19.9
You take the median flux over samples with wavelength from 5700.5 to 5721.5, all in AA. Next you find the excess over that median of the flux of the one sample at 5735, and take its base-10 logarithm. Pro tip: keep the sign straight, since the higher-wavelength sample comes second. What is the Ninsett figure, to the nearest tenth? 0.4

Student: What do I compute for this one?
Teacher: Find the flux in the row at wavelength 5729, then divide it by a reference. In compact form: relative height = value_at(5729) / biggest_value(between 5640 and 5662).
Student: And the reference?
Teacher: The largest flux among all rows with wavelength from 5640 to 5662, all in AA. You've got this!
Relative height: 0.87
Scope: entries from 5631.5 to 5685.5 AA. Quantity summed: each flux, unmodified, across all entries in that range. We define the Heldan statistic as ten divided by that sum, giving 0.031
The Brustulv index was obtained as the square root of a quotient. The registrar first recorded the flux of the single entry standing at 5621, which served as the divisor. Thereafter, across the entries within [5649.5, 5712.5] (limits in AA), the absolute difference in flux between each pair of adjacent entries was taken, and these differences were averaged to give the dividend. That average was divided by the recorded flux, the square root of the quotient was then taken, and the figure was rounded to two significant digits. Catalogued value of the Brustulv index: 0.29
